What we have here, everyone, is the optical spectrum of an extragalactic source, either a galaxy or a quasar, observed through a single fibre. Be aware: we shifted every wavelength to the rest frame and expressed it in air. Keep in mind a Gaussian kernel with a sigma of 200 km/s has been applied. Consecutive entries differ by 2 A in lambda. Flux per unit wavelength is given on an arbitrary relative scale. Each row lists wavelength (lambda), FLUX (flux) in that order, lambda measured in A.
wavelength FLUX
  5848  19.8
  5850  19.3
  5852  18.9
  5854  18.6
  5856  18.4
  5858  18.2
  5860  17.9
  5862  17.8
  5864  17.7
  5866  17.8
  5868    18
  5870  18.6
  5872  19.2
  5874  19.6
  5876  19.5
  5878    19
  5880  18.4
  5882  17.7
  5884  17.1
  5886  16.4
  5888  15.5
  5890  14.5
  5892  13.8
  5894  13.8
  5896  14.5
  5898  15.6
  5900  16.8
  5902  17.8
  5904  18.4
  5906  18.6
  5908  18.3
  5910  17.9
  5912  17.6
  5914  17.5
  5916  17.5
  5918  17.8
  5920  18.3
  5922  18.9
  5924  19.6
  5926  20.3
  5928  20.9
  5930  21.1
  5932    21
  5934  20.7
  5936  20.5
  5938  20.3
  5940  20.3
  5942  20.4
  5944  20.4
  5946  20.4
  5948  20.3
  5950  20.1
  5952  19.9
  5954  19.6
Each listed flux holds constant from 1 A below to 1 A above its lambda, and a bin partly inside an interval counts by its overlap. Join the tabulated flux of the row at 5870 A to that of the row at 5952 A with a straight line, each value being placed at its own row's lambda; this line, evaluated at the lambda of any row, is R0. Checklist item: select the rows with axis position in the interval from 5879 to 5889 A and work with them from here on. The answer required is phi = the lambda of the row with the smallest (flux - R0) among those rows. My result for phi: 5888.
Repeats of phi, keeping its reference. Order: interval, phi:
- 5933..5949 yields 5948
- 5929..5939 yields 5938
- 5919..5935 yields 5920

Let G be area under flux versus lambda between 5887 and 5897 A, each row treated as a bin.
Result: 144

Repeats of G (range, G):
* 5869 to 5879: 192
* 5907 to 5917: 178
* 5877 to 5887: 177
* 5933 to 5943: 204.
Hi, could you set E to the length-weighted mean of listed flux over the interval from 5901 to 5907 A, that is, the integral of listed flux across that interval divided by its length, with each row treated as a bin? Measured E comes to 18.3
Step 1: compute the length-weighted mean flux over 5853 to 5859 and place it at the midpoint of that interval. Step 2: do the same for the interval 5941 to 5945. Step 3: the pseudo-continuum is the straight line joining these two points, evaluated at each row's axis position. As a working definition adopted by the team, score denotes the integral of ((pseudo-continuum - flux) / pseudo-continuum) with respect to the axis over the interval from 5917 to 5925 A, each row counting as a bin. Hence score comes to 0.5 A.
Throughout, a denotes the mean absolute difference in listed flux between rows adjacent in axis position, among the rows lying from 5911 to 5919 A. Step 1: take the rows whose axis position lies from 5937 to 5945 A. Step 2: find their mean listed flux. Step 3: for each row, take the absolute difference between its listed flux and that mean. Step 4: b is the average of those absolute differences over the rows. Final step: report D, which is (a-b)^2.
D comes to 0.01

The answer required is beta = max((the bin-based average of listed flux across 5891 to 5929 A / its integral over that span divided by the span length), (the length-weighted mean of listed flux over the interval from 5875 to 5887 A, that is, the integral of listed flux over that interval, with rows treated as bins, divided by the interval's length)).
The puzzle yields 18.0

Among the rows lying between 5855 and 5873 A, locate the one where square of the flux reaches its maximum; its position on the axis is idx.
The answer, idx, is 5872 A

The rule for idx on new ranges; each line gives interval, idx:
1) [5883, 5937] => 5930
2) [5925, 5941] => 5930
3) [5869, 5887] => 5874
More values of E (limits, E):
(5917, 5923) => 18.3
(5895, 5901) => 15.6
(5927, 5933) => 21.0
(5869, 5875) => 19.1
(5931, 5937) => 20.7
